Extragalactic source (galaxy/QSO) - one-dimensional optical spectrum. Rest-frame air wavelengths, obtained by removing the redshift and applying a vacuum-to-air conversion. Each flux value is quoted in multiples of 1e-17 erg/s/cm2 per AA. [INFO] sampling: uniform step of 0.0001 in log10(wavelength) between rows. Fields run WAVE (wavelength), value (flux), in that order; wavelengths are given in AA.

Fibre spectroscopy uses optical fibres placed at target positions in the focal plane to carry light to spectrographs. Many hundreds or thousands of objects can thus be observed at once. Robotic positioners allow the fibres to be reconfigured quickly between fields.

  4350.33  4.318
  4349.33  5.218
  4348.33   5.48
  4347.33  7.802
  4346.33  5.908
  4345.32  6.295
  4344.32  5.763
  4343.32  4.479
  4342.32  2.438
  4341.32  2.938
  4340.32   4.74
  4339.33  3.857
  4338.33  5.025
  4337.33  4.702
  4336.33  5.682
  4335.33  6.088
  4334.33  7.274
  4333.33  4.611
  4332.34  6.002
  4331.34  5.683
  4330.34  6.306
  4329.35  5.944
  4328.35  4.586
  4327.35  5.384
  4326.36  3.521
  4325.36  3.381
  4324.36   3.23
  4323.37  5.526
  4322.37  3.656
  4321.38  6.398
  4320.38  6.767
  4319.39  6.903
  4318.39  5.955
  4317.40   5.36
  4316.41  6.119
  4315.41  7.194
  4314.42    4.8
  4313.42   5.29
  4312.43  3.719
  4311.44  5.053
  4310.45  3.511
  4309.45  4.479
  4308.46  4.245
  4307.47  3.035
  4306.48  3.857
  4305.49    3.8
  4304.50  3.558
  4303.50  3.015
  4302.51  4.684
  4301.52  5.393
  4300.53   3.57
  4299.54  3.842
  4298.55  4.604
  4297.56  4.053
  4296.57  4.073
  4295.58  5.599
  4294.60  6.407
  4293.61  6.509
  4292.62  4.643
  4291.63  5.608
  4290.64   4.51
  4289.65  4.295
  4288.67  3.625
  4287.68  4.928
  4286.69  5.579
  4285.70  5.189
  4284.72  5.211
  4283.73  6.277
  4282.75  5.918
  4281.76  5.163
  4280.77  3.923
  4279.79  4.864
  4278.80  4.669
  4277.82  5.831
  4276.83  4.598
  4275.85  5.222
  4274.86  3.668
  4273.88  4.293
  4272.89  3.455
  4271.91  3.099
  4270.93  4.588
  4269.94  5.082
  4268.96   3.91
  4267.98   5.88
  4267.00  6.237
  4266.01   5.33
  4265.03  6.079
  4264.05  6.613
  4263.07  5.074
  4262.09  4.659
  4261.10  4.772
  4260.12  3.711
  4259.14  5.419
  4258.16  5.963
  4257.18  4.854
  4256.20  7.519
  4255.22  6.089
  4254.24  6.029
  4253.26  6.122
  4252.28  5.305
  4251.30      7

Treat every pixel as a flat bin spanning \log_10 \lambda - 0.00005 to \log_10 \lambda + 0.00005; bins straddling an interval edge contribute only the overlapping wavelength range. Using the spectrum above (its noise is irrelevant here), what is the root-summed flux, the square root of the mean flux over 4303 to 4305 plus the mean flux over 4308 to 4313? 2.74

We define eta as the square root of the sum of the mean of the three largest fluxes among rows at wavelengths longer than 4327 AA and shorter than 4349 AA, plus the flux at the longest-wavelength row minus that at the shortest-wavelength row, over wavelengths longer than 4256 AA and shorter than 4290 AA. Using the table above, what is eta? 1.976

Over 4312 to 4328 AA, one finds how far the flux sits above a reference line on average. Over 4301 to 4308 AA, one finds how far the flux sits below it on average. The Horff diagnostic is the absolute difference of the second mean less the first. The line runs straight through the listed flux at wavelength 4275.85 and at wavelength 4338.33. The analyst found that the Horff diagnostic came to 1.1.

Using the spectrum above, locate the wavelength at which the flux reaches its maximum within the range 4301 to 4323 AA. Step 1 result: 4315.41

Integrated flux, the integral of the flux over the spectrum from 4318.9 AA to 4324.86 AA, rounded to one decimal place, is 32.3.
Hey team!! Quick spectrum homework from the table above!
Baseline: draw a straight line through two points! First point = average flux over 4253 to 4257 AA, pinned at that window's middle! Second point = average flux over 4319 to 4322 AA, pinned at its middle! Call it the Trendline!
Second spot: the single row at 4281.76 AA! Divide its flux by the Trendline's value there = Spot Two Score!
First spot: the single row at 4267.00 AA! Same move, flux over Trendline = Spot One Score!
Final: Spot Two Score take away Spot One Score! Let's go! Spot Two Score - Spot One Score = -0.17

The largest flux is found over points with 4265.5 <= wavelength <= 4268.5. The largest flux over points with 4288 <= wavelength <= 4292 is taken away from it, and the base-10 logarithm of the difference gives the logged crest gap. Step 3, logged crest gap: -0.20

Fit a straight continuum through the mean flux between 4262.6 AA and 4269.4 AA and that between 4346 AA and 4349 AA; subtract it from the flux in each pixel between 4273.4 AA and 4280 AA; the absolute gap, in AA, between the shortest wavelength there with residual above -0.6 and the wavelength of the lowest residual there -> 1.0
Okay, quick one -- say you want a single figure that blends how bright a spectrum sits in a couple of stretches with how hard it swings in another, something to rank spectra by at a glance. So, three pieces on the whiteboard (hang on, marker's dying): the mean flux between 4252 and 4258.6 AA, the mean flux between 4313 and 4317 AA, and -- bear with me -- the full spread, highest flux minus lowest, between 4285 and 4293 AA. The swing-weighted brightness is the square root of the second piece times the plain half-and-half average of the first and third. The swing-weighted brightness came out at 4.8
